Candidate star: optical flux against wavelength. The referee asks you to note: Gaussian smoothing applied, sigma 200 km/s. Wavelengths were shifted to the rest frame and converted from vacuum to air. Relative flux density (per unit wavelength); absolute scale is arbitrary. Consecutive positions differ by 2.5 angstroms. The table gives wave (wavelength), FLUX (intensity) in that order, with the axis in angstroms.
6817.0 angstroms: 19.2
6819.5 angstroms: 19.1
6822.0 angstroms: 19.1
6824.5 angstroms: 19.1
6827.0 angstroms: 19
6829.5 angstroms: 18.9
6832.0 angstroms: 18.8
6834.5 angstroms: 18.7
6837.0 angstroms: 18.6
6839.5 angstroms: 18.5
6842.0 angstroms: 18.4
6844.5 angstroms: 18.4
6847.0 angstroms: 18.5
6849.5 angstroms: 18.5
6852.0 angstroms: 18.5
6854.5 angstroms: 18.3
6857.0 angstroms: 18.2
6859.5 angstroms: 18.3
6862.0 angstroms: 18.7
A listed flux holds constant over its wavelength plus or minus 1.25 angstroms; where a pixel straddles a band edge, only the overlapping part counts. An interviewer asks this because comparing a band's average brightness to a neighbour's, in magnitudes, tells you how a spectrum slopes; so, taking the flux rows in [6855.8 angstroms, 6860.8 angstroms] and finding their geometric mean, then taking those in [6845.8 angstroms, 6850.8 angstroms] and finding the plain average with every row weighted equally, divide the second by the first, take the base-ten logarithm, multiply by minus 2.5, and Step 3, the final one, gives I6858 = -0.015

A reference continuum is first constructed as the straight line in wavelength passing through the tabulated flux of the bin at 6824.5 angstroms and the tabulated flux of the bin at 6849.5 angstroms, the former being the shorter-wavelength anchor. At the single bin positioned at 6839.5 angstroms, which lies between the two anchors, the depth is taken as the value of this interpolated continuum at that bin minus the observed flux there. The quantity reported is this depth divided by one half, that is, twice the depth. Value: 0.48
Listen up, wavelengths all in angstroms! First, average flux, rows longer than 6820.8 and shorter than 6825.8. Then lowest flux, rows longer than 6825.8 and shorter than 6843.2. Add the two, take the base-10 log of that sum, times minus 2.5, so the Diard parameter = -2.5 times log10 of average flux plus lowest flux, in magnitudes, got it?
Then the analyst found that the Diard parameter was -3.94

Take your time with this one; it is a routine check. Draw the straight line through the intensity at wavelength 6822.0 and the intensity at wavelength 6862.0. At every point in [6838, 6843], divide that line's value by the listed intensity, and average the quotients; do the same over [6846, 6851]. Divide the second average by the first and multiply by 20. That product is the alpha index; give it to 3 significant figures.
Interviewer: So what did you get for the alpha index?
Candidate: 19.9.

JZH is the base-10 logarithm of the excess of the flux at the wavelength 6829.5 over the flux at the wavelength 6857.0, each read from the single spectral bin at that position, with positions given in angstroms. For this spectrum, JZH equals -0.15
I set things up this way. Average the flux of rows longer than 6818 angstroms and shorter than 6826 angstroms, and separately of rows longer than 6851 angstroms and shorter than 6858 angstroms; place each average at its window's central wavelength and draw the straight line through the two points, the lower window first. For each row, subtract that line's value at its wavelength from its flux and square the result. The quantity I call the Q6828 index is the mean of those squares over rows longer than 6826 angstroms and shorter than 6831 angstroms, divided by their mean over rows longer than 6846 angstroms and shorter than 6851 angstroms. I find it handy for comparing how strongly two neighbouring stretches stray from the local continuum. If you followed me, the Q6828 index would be 0.3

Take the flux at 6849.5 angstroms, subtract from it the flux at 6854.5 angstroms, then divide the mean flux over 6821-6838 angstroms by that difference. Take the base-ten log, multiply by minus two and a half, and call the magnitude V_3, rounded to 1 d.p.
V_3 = -4.9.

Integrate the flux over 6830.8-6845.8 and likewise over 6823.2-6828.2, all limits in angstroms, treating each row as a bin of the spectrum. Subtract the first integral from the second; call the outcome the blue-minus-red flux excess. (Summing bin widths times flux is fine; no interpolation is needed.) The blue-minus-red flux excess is -183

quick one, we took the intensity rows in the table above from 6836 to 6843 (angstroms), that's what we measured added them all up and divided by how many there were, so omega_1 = 18.5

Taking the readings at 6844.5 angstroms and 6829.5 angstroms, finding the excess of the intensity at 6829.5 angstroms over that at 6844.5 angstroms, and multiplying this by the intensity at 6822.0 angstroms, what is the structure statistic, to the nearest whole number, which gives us 10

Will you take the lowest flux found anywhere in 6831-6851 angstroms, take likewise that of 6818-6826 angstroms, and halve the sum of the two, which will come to 18.75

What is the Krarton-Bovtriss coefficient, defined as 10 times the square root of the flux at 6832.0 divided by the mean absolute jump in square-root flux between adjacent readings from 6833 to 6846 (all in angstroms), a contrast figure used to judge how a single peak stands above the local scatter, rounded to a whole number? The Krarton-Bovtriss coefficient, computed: 4980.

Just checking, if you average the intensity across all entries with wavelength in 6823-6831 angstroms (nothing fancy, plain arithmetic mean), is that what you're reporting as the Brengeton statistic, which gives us 19.0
